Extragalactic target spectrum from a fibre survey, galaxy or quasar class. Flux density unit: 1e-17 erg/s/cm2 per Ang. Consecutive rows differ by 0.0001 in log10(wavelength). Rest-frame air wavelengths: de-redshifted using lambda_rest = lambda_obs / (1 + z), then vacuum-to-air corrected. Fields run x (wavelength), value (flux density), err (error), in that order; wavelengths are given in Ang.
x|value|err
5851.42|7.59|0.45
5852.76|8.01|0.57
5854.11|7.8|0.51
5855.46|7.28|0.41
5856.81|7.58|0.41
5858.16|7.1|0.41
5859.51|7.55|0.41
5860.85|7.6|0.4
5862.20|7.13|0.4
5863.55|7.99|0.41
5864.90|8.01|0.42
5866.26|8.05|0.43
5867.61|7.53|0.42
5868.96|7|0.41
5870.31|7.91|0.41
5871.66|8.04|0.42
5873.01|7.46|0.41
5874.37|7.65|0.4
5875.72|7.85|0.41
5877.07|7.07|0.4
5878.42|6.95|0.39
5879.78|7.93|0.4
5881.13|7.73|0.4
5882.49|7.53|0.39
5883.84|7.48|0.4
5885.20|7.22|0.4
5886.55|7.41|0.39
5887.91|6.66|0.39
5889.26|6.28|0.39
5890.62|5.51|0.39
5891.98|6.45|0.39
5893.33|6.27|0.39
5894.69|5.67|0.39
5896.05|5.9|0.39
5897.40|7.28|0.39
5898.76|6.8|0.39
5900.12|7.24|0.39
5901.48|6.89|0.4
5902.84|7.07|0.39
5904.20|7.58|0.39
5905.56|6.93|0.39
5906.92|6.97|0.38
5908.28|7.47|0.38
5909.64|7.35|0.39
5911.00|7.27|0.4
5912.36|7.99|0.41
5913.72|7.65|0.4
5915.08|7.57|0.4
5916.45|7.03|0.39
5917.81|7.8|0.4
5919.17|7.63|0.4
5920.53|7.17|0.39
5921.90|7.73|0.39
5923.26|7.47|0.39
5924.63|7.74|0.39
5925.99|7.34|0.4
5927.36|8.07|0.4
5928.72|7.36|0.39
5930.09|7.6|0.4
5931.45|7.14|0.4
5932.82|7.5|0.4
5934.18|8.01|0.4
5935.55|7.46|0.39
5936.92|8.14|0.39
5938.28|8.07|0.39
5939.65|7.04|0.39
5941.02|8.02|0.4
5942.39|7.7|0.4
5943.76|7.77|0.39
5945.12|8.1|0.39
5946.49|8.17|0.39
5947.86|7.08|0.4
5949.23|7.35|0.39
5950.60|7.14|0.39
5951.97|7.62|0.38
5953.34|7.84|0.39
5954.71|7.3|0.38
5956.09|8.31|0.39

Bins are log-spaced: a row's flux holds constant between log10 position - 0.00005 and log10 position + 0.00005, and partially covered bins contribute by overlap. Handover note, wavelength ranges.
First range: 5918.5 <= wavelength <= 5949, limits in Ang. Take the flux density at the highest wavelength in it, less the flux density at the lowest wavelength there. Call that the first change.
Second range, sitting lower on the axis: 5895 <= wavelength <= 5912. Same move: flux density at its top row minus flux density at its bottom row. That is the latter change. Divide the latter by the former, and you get -2.5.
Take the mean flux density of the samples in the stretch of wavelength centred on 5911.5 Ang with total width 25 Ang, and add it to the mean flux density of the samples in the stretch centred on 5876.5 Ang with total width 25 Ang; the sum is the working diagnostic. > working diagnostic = 14.9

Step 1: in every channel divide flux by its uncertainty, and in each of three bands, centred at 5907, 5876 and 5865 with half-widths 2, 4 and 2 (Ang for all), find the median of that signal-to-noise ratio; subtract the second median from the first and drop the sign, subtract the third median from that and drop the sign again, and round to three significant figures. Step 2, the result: 18.8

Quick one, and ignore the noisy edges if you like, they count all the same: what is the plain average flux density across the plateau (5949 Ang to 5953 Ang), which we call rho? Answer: 7.4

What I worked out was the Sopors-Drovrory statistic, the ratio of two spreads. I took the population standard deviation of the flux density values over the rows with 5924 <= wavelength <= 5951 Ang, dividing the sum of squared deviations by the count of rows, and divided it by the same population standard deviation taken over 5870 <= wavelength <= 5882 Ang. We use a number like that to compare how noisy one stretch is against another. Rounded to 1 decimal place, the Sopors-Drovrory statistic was 1.0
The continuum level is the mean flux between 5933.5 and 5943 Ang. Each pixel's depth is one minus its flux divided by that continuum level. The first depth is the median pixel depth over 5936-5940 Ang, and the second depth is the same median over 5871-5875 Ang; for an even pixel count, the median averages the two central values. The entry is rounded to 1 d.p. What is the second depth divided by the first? -0.4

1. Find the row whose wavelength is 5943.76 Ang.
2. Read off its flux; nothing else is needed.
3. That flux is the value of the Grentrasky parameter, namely 7.77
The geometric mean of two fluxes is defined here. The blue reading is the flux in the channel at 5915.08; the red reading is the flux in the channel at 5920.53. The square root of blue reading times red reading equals 7.37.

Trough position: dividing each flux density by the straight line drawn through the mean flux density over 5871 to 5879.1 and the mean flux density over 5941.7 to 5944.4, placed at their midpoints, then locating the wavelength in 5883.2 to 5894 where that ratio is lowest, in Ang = 5890.62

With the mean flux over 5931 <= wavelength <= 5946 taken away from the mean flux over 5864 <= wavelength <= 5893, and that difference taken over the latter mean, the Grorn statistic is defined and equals -0.06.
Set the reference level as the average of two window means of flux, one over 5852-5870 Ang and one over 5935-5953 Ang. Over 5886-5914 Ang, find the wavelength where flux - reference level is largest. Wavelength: 5912.36 Ang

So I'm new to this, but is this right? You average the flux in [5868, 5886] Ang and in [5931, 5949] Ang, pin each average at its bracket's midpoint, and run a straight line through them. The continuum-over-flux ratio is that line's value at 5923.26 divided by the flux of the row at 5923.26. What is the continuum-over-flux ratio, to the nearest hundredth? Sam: 1.03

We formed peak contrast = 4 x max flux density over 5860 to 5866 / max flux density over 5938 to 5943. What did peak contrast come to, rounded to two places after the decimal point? 3.97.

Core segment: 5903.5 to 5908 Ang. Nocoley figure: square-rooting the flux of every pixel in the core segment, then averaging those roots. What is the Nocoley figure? 2.68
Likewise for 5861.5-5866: 2.78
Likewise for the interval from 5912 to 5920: 2.76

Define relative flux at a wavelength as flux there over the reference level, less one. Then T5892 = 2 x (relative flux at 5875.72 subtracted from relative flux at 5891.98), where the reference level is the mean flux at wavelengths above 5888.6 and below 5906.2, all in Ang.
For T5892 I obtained -0.42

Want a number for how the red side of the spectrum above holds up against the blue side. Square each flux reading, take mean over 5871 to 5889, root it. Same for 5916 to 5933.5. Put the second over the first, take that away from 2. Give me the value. 0.99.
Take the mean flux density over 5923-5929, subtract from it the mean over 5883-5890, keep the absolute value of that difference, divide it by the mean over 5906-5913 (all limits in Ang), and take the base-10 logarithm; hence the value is -1.1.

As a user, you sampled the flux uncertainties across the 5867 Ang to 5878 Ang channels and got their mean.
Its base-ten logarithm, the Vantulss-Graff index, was -0.387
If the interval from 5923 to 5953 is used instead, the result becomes -0.405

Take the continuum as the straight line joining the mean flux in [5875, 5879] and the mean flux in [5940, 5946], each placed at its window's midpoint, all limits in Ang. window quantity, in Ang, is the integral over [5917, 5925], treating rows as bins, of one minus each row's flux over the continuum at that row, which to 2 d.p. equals 0.11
